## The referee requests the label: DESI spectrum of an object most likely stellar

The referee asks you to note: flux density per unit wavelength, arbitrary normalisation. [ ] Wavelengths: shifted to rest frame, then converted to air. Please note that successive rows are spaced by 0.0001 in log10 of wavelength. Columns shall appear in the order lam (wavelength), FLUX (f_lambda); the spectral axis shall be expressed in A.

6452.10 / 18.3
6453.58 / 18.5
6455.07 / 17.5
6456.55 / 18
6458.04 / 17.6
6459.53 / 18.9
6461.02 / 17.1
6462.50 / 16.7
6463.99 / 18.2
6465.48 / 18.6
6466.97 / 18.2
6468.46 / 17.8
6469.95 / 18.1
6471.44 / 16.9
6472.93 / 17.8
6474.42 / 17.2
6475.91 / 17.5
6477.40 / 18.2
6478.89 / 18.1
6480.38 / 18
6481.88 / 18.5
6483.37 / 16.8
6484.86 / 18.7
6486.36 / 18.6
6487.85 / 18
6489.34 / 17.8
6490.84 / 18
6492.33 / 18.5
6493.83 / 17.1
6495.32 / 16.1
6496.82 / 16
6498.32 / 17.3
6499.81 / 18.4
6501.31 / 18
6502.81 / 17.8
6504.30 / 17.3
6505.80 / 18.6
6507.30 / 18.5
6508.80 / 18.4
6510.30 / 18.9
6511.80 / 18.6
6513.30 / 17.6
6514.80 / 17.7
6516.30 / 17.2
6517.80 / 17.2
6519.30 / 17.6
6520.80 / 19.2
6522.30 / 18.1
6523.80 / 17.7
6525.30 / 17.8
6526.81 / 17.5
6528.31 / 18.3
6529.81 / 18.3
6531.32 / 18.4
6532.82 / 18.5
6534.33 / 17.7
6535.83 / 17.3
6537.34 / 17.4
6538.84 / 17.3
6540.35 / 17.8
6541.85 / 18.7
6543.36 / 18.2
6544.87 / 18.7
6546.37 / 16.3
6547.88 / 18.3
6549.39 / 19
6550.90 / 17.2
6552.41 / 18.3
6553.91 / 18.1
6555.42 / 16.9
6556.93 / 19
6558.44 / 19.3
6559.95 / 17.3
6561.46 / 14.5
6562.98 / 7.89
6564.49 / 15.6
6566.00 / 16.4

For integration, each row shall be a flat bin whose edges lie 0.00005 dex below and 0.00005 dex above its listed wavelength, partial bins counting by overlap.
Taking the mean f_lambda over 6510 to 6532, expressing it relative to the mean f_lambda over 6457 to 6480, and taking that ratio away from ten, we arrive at 8.99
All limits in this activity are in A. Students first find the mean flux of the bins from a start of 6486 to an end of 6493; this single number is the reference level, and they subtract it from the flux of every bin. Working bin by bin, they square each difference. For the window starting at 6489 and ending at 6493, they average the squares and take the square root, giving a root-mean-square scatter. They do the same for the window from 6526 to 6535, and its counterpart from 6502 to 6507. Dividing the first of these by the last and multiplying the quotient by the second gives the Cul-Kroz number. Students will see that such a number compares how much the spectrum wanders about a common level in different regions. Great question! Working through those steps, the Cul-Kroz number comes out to 0.19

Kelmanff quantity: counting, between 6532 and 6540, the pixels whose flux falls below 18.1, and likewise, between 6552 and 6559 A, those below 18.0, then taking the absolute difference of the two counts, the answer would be 3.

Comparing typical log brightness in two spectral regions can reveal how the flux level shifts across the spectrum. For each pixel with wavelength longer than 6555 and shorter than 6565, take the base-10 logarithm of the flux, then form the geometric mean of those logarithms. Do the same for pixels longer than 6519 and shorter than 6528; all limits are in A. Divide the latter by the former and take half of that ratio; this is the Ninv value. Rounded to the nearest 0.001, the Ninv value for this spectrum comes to 0.534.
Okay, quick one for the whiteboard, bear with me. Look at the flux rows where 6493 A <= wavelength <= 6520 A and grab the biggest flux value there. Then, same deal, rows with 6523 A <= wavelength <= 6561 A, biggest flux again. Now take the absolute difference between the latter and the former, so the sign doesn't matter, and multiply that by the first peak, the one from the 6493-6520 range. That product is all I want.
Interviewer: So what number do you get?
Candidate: 7.6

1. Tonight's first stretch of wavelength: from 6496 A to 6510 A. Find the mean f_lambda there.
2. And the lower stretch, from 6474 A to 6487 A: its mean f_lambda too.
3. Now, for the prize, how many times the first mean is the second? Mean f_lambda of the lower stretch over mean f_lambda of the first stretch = 1.01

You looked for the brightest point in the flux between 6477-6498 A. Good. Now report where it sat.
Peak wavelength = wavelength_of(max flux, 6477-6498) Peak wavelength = 6484.86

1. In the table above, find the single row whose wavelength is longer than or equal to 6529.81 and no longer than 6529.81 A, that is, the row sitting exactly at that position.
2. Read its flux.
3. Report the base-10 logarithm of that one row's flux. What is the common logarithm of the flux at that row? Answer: 1.262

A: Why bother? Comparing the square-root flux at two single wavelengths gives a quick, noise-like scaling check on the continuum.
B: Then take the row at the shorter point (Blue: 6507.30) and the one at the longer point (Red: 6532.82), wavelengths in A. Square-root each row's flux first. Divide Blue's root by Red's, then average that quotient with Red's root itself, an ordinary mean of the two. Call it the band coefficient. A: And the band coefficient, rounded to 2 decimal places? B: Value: 2.65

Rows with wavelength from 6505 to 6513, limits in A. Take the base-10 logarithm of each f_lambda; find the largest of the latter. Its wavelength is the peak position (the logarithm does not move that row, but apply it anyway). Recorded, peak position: 6510.30 A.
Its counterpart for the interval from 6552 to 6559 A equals 6558.44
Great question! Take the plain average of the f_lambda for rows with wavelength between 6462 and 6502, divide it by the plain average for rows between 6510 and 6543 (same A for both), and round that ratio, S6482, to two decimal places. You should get 0.99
